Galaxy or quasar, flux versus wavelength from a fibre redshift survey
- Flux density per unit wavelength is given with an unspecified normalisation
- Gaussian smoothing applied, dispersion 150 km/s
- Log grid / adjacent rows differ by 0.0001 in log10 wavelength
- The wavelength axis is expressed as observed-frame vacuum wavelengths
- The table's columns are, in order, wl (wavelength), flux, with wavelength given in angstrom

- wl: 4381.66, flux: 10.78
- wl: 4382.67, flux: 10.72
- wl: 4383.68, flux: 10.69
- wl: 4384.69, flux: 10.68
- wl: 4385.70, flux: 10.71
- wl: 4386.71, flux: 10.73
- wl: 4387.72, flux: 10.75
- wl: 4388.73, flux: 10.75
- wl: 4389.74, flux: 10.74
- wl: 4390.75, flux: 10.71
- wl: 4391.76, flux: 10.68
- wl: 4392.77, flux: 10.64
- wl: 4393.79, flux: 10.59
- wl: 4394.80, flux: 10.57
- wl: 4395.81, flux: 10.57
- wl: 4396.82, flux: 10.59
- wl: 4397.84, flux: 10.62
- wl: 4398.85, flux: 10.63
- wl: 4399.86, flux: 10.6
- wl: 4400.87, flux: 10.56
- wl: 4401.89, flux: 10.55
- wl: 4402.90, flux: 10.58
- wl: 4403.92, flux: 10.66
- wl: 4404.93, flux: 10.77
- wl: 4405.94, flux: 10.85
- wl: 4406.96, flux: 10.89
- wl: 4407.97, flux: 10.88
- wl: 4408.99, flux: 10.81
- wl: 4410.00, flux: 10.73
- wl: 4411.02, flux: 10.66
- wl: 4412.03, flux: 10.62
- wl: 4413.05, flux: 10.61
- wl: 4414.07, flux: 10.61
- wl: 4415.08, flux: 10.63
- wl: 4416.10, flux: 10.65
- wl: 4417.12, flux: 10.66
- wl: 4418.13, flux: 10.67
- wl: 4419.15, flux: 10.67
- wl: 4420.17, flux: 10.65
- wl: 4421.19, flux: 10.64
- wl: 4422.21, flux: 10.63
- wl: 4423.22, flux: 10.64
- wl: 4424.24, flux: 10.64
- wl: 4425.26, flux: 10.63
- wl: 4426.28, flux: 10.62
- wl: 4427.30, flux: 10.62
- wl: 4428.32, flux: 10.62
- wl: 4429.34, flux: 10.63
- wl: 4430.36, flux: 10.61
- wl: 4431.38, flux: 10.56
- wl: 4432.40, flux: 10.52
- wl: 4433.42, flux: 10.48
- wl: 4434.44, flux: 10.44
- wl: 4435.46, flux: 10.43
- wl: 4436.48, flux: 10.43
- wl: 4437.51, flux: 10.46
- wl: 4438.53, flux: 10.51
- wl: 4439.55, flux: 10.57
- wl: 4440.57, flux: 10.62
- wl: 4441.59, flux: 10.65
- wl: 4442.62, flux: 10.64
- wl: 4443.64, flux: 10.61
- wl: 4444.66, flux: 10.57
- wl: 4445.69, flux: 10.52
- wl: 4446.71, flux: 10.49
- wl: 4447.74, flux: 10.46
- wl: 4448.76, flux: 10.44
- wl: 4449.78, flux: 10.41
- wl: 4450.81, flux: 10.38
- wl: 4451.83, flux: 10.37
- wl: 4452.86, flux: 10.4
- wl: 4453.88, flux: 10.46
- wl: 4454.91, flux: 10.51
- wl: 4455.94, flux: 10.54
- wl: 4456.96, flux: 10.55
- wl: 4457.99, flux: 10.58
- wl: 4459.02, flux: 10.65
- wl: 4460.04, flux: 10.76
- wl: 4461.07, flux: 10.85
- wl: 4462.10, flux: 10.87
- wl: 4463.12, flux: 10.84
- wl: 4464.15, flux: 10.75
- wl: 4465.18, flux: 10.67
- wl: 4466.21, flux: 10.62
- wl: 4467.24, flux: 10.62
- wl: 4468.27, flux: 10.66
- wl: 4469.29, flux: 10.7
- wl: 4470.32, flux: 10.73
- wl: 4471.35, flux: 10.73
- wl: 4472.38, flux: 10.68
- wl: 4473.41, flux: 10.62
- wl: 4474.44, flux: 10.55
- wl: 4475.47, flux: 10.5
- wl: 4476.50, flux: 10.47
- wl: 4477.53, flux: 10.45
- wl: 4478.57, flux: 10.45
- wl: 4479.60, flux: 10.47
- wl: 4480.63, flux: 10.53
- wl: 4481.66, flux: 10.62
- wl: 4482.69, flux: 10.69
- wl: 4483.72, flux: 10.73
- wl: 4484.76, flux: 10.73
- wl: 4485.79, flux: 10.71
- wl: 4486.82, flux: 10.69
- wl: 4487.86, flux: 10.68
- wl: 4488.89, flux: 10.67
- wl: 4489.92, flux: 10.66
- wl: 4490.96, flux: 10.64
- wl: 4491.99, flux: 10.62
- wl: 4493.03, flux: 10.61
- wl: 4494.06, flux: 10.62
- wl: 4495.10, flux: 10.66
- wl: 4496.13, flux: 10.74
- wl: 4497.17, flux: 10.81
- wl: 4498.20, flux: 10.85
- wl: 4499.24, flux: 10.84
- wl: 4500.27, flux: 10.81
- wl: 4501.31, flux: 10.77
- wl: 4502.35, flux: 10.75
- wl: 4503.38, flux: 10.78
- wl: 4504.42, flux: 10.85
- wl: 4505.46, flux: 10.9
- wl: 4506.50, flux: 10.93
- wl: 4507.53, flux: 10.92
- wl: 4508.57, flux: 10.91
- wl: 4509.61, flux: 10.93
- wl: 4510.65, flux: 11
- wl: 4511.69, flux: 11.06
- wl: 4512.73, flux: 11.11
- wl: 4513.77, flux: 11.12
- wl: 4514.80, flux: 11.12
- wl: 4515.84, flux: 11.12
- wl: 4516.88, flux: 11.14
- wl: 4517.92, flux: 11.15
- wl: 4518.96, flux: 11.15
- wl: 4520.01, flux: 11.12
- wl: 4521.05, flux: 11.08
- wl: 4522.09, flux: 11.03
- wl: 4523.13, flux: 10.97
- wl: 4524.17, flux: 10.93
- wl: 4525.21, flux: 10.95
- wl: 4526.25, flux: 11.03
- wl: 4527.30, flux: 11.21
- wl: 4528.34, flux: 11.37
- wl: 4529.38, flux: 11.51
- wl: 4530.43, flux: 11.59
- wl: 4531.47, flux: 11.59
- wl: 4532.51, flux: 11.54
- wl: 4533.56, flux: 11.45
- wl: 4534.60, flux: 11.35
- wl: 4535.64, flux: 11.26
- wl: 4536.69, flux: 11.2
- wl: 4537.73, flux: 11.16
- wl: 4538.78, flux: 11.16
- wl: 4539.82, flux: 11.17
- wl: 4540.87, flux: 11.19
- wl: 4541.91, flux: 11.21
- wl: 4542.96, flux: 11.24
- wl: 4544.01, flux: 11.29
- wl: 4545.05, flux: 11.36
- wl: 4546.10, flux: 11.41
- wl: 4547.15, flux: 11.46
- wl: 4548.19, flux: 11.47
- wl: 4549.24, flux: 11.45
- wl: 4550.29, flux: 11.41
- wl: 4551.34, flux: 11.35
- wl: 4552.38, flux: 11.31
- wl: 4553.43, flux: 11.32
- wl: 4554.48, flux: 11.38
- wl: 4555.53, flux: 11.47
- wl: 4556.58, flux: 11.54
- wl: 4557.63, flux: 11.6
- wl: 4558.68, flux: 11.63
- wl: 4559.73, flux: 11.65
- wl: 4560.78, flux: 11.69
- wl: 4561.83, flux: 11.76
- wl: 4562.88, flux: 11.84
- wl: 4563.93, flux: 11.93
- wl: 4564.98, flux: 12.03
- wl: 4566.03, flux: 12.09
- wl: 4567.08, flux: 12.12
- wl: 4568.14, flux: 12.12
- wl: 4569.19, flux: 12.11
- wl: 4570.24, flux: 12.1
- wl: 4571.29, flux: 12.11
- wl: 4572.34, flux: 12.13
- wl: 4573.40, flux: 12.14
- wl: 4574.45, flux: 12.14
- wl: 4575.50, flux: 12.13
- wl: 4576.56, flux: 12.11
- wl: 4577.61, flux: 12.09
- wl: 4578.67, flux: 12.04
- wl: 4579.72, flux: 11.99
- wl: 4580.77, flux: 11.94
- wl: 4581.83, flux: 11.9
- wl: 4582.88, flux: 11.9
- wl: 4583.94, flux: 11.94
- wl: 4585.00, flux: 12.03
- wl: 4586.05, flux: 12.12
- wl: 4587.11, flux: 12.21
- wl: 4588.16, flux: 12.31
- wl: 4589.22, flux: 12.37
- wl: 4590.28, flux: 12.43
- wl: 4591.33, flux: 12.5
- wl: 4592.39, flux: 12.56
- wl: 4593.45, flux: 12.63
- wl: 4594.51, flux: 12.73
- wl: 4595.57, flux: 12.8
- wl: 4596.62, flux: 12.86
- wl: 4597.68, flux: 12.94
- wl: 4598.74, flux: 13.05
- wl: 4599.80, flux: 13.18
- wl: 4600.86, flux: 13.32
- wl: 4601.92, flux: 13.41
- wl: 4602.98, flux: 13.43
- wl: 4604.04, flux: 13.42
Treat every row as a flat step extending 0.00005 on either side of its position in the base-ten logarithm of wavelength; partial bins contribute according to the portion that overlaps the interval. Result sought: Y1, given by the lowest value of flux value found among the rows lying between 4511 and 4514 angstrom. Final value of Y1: 11.06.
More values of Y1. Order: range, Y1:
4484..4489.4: 10.67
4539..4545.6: 11.17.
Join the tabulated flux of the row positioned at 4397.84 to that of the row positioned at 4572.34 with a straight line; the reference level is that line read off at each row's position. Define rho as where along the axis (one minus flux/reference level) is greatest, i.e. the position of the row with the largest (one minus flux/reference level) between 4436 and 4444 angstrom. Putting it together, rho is 4436.48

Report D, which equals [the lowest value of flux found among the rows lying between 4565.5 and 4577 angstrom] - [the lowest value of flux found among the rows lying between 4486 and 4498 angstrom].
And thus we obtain 1.5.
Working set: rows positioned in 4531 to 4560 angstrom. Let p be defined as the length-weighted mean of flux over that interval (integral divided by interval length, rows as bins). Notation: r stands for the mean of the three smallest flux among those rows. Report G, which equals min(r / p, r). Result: 0.981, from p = 11.4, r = 11.2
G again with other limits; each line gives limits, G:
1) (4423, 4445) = 0.987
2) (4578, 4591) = 0.984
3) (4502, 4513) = 0.988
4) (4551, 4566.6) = 0.972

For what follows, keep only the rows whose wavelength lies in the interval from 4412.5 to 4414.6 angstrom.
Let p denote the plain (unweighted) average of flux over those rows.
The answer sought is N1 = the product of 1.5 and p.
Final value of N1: 15.9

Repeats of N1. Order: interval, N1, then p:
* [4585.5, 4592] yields 18.5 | 12.32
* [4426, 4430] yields 15.9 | 10.62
